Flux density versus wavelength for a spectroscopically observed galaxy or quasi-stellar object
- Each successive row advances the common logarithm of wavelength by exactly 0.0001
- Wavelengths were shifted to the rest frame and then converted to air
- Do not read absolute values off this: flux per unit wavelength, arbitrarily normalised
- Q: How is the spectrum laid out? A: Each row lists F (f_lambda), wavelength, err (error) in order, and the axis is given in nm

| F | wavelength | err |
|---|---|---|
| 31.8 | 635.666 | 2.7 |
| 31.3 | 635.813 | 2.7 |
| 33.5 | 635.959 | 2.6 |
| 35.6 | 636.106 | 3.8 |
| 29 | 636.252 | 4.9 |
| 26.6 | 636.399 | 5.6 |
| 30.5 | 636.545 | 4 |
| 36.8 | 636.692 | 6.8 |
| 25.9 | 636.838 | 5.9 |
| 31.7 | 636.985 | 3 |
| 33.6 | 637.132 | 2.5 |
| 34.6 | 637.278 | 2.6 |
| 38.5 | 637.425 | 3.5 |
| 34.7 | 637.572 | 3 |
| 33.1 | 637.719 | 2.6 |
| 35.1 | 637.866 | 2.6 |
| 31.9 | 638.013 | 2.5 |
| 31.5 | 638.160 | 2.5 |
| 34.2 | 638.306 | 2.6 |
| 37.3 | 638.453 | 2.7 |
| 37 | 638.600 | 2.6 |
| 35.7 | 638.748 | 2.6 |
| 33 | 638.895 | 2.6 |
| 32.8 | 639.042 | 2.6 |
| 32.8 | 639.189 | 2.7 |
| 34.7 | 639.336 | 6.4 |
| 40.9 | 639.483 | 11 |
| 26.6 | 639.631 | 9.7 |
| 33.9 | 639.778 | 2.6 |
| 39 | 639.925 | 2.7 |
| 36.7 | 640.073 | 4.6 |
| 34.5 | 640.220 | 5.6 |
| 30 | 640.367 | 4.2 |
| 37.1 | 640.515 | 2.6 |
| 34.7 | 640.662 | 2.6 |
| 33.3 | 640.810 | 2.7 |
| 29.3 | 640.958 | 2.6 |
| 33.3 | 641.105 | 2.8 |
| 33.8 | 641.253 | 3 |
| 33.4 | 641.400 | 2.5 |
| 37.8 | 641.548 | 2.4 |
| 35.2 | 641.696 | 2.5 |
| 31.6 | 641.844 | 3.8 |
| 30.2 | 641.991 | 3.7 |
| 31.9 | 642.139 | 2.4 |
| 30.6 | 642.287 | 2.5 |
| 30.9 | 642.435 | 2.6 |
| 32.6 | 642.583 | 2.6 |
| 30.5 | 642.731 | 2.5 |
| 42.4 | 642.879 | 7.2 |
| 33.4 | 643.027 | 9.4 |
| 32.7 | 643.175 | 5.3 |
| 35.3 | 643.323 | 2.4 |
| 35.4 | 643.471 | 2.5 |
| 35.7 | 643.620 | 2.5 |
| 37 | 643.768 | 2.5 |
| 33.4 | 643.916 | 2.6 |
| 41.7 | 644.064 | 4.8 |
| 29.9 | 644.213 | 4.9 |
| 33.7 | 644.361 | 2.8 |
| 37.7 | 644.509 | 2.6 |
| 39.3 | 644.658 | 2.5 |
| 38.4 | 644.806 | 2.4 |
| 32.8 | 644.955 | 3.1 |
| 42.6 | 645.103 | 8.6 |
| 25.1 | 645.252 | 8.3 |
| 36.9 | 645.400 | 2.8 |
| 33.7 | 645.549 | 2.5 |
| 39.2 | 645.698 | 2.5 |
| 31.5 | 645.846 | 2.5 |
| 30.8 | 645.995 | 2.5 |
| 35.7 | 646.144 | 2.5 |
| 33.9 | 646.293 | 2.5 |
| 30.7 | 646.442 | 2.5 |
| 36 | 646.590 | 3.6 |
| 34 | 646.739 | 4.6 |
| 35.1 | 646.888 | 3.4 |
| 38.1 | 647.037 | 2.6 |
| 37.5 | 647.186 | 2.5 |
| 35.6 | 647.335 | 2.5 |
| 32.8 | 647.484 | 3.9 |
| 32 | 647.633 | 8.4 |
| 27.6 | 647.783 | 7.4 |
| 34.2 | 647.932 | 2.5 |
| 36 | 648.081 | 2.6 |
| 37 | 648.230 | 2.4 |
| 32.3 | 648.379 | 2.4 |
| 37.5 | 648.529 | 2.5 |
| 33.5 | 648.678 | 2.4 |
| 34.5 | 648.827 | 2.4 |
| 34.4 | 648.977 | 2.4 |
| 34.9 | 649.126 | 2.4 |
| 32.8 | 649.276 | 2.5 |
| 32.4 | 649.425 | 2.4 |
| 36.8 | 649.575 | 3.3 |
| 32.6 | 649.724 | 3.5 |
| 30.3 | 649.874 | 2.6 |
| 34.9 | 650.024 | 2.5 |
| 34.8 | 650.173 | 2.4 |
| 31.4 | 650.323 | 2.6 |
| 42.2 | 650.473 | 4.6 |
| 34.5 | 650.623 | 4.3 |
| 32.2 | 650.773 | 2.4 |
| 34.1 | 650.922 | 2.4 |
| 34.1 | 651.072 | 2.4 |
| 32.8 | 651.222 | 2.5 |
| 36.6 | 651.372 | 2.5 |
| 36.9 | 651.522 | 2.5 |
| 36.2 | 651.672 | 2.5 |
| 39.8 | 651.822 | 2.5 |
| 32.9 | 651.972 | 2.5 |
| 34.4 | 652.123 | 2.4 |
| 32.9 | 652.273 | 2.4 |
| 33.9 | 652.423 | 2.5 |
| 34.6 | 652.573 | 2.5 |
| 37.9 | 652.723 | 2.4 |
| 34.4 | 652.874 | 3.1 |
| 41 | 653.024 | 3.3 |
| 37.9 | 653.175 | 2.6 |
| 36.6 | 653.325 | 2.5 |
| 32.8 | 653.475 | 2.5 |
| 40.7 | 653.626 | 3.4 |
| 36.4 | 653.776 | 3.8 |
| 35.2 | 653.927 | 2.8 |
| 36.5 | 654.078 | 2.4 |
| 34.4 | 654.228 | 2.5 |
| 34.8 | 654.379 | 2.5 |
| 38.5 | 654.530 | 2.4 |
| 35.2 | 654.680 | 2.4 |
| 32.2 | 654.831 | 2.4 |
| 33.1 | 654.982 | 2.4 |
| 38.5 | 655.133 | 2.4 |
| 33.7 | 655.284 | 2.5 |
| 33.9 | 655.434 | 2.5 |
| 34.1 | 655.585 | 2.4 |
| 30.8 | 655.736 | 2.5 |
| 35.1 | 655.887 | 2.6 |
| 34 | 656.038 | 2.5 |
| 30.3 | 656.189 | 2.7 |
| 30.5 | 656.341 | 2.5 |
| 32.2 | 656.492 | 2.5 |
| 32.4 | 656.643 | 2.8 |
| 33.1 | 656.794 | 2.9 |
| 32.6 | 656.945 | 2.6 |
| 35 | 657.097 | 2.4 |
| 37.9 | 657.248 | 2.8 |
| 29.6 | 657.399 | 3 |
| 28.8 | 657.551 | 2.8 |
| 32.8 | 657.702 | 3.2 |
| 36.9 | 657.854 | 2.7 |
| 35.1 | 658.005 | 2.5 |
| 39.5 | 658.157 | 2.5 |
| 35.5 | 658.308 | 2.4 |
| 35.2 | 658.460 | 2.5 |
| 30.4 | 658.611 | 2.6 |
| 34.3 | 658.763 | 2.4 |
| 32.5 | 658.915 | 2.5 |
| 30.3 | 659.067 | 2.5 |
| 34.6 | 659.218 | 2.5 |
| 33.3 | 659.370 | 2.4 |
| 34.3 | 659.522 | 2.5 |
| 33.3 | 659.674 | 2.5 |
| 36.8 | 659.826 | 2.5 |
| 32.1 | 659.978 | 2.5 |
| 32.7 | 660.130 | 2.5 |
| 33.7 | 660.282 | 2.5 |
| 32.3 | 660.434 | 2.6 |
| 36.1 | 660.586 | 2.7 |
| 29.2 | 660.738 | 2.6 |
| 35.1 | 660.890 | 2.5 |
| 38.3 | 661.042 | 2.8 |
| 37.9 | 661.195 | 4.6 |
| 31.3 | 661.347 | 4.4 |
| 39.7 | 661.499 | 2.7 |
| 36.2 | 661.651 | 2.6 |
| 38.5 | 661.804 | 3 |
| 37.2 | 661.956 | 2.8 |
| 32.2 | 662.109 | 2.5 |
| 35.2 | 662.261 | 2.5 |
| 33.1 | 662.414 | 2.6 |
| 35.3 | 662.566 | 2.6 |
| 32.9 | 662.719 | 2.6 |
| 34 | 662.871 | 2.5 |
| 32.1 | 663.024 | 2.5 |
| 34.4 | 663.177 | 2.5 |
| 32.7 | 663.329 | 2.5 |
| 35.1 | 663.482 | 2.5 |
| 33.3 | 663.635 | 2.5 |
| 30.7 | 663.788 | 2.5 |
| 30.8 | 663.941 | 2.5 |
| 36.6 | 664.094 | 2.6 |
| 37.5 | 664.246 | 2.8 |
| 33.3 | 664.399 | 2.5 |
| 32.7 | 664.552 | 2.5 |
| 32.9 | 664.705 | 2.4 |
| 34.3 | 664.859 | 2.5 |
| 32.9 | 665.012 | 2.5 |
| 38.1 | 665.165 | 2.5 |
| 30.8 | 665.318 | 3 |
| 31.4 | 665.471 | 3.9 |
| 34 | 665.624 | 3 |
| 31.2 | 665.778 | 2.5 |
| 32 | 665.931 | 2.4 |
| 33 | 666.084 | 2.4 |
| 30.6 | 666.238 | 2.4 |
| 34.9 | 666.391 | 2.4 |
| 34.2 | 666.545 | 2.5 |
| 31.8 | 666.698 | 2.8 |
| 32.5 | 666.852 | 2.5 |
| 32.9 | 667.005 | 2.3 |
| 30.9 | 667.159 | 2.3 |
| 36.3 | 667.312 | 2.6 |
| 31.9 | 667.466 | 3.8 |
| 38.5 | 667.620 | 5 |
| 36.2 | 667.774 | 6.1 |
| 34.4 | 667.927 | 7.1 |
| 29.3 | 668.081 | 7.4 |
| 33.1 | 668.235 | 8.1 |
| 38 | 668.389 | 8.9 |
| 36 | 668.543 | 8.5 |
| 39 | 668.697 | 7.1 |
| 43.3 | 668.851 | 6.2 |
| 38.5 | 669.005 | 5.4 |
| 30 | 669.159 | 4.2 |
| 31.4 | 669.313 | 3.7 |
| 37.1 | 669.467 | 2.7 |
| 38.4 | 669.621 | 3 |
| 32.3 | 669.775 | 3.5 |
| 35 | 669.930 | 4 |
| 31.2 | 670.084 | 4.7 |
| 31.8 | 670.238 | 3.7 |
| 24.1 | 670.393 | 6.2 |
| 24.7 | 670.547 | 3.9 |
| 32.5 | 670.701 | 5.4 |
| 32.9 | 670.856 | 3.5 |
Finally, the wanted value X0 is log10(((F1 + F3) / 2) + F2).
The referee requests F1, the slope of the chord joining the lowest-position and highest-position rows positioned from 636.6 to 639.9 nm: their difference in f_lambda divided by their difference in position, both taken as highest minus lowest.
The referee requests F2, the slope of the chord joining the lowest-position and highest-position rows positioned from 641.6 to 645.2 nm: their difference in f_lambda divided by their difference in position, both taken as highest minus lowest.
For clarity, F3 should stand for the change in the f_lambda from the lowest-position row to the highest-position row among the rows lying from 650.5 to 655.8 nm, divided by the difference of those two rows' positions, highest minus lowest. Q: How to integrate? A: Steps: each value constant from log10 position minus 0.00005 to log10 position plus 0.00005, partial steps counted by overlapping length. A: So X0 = 0.1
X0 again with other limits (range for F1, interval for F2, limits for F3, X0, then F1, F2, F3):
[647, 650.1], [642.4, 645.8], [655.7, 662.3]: 0.4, -1.07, 2.5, 0.7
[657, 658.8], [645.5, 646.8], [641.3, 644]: -1.4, -0.42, 0.3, 0.0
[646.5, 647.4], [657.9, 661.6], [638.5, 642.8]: -0.6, -0.54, 1.3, -1.6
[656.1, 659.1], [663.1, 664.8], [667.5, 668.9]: 0.0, 0.00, -1.0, 3.9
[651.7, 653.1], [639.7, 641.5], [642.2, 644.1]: 0.5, 1.00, -0.3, 6.2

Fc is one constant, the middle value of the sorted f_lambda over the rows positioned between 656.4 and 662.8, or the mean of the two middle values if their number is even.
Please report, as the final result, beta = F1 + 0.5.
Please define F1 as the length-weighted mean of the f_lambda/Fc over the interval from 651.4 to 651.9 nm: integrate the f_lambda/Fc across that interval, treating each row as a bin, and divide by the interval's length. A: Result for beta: 1.60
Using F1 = 1.10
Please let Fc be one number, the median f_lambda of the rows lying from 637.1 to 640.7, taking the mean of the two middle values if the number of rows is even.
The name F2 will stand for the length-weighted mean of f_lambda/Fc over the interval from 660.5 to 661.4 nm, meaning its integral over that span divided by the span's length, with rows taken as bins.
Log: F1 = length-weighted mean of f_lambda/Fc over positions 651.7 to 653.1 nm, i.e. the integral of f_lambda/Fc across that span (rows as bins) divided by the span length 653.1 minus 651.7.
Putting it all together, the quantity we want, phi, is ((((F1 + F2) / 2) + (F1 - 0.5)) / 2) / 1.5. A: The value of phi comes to 0.517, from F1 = 1.03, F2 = 1.00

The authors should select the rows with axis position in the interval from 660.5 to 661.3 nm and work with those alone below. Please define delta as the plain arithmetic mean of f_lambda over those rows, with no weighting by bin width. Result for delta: 35.3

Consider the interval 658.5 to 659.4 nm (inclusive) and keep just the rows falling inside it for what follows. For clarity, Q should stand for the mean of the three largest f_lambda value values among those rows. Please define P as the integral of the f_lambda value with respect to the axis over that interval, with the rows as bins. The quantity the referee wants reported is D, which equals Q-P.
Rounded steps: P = 29.4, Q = 34.1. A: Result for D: 4.7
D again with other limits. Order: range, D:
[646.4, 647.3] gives 5.3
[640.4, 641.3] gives 5.2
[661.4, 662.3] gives 5.7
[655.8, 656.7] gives 4.7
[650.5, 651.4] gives 4.1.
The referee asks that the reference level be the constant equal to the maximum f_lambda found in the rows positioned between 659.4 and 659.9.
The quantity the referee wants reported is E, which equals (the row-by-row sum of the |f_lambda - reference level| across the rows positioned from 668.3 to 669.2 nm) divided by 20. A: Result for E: 0.96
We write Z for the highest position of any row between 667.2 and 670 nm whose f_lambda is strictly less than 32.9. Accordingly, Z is 669.775 nm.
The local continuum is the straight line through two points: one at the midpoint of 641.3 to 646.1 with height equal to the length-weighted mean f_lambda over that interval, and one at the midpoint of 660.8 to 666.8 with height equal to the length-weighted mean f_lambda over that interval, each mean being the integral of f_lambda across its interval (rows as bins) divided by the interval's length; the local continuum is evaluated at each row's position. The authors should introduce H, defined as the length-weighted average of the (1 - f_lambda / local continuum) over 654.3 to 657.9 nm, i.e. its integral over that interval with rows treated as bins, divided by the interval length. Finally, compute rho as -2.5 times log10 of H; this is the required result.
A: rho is 4.3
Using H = 0.019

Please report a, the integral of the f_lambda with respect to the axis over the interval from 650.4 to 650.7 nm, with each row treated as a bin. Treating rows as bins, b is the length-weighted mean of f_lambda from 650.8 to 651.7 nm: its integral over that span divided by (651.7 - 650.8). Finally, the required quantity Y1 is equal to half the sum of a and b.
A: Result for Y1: 23.2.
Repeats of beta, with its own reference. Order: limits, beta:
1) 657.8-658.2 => 1.59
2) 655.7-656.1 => 1.49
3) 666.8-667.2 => 1.45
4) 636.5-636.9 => 1.42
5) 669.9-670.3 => 1.46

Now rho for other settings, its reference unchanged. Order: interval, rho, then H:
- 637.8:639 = 5.7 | 0.005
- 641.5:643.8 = 4.3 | 0.019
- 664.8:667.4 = 3.9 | 0.028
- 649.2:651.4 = 5.5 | 0.006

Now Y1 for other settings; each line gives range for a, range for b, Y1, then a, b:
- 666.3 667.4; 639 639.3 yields 34.9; 37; 33.1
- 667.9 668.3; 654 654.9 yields 24.0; 13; 35.3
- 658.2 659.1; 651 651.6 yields 32.6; 30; 35.1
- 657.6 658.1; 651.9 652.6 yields 25.5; 17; 33.7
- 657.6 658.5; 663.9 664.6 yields 33.3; 32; 34.5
